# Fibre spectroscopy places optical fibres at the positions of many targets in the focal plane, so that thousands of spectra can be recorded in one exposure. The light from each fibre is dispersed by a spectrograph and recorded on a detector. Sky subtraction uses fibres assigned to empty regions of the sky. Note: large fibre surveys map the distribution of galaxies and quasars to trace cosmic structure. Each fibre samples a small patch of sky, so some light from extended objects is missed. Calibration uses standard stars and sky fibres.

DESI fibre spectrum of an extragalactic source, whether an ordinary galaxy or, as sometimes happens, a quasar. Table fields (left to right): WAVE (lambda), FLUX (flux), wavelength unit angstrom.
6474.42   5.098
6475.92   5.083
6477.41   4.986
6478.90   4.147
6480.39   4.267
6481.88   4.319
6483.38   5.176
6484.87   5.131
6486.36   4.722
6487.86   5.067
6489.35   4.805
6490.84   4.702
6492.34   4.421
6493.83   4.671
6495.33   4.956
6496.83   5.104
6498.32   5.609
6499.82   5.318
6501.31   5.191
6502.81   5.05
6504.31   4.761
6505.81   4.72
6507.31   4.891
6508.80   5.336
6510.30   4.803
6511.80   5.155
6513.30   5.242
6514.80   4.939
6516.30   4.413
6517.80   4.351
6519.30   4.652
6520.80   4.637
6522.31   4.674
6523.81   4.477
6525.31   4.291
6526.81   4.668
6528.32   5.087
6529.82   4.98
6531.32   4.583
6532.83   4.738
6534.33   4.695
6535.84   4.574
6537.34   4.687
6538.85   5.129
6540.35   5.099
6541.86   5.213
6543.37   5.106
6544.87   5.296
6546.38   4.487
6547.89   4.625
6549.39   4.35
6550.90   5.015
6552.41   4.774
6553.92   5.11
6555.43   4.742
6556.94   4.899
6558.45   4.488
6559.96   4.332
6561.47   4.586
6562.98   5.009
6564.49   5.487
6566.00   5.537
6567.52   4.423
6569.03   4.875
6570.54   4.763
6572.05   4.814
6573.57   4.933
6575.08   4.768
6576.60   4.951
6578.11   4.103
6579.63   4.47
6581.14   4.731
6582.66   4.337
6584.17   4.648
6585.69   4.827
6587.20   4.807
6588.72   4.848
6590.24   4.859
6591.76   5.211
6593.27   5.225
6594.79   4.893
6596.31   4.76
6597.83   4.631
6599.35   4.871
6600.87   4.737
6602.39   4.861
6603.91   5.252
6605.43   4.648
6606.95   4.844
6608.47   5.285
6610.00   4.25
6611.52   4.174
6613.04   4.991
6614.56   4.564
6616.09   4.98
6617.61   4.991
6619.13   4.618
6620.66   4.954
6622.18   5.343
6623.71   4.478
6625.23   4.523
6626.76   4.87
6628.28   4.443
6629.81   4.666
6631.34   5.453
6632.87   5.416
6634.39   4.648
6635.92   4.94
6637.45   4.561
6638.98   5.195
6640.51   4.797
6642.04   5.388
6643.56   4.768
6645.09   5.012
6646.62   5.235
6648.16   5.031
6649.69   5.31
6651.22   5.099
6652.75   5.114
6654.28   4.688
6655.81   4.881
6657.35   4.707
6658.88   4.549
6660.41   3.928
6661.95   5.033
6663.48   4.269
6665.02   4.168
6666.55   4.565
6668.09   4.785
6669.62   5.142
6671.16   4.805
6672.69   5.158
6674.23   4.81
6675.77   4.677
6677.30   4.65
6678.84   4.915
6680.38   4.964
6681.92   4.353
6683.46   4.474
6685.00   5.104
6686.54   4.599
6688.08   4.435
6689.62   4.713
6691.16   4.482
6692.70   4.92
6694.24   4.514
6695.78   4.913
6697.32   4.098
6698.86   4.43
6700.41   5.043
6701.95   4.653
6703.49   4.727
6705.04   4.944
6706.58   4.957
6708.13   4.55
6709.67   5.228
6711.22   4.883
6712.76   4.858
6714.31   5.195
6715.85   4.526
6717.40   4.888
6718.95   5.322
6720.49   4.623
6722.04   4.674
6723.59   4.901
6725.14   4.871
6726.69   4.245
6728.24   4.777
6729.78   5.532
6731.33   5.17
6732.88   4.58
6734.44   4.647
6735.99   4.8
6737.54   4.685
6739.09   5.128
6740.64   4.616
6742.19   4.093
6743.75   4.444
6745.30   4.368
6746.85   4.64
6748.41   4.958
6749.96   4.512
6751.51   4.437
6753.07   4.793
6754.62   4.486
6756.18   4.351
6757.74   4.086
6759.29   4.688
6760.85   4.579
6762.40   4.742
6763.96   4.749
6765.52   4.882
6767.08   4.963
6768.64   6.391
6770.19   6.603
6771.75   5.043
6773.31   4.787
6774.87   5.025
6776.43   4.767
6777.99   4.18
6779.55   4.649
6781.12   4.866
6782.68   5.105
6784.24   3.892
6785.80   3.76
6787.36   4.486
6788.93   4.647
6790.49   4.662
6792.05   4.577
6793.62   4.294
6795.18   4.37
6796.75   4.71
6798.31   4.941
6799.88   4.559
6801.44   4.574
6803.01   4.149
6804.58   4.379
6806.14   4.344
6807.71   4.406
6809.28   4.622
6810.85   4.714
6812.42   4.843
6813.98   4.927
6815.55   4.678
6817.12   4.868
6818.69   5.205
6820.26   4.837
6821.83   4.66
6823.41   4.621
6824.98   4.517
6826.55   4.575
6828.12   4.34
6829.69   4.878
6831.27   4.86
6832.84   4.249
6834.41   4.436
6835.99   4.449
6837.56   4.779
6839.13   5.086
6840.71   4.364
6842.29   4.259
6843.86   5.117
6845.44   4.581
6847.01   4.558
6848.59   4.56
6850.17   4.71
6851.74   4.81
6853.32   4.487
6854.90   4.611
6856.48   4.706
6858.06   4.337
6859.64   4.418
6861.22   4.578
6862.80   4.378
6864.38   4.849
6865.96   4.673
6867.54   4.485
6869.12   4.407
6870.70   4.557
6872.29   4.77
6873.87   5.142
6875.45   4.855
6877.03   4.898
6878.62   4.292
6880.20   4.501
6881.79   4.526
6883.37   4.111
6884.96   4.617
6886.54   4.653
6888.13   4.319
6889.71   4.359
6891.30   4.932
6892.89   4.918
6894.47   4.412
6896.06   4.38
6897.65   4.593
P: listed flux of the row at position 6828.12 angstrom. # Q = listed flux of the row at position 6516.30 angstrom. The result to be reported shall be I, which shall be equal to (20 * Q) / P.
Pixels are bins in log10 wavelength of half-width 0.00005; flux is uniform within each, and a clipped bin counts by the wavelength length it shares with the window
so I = 20.3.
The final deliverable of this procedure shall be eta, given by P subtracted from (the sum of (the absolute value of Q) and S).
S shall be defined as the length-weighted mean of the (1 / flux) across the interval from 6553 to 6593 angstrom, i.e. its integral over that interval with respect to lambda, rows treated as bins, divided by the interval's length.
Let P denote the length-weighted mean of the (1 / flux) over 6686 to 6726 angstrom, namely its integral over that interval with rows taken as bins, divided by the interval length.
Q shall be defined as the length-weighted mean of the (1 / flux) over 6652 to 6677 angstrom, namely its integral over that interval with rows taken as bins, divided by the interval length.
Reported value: 0.213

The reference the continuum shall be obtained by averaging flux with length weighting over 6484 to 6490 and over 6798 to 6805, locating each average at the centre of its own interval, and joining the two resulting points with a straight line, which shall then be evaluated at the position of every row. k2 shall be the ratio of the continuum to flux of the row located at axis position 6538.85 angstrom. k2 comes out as 0.95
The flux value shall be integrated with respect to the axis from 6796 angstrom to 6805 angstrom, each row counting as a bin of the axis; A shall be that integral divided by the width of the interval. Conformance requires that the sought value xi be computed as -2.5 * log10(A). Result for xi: -1.65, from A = 4.56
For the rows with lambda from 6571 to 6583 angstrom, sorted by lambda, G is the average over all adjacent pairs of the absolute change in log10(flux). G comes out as 0.032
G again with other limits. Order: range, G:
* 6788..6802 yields 0.017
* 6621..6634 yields 0.035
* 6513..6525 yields 0.019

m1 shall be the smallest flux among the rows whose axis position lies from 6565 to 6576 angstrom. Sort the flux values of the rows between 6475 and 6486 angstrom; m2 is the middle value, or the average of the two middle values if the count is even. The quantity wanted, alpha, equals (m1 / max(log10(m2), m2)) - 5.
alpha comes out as -4.11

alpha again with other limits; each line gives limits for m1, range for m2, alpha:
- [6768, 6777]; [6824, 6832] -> -3.96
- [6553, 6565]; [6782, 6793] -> -4.05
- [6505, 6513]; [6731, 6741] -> -3.99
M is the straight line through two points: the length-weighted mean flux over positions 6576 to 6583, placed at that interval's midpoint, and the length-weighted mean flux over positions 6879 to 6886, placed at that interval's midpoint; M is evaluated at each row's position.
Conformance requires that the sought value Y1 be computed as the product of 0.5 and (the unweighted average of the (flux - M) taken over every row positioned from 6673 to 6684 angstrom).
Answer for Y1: 0.10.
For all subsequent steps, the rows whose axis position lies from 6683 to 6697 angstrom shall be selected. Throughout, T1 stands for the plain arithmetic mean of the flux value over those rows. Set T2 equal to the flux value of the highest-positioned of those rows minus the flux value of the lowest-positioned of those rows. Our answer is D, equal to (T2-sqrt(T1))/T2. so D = -3.9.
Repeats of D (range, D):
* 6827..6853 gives -3.6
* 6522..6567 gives -1.5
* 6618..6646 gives -4.6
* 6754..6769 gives -0.1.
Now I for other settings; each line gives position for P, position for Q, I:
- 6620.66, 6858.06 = 17.5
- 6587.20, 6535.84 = 19.0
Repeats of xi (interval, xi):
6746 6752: -1.67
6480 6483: -1.61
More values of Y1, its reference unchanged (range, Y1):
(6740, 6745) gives -0.05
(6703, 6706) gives 0.17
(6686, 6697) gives 0.08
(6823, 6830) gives 0.07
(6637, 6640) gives 0.19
